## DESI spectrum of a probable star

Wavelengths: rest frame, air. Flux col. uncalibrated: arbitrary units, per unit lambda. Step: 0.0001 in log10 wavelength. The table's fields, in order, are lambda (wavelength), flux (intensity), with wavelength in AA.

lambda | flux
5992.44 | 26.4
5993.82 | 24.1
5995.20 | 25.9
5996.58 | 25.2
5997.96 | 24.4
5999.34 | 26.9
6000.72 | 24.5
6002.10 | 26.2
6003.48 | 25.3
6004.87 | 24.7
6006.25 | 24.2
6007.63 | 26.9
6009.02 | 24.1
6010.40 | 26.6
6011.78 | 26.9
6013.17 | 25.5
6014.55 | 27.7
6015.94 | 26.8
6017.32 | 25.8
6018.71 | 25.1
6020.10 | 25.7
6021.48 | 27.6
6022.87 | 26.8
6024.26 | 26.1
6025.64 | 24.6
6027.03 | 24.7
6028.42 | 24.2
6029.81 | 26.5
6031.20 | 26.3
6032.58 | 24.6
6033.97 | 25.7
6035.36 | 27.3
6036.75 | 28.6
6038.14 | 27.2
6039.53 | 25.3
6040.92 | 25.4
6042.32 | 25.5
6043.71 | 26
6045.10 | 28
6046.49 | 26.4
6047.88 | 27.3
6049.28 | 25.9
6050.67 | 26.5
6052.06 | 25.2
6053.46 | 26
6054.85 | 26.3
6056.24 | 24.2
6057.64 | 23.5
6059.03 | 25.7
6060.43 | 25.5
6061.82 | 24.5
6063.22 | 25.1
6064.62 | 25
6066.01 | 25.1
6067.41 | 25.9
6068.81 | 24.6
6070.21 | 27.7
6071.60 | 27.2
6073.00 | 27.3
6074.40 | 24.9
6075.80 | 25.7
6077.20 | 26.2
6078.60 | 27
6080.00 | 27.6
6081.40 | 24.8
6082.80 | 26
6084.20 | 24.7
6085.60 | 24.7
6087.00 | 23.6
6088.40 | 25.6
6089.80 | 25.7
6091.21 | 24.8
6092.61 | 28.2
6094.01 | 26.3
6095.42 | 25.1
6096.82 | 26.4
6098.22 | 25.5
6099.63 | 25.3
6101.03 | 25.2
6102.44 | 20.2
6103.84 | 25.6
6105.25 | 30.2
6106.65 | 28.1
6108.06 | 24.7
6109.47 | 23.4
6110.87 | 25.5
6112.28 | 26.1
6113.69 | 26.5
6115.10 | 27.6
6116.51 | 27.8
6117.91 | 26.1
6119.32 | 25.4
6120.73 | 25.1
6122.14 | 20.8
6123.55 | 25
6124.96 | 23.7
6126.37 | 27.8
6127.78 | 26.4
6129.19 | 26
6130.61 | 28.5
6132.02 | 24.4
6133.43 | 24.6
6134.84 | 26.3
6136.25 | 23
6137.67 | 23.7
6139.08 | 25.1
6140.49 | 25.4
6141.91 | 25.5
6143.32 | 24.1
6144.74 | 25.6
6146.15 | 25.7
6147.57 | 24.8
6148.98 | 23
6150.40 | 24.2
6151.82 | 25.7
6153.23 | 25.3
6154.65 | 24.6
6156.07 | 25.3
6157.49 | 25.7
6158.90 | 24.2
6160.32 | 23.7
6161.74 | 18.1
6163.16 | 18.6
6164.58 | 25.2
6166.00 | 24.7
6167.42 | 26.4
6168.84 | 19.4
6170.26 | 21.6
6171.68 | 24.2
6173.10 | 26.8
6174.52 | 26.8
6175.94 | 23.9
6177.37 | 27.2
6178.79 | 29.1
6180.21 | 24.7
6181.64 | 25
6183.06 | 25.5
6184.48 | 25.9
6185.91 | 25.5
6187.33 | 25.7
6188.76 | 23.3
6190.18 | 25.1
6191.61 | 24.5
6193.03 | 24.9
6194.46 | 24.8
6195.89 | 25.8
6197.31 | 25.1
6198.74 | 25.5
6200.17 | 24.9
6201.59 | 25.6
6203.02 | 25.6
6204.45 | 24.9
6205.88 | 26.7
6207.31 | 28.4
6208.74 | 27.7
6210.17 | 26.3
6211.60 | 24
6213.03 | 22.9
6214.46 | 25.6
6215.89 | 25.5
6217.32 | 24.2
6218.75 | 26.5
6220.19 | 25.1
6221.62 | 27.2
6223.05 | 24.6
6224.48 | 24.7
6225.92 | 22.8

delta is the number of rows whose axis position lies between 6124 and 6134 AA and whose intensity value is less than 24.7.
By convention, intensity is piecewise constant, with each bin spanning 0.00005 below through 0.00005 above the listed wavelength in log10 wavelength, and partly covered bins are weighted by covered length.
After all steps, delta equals 3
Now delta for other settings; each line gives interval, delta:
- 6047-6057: 1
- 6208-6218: 3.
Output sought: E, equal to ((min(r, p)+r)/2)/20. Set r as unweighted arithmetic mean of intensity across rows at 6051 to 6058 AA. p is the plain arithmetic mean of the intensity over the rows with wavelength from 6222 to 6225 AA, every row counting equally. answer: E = 1.24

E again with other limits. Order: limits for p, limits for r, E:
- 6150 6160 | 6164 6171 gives 1.17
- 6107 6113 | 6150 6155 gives 1.25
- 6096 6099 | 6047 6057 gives 1.30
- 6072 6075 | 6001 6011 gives 1.27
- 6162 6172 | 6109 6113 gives 1.20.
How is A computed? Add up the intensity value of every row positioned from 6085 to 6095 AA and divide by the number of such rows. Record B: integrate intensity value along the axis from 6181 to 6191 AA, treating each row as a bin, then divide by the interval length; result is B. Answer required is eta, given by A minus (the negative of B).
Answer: 50.7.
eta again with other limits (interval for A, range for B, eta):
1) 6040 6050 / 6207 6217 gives 52.0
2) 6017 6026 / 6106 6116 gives 51.9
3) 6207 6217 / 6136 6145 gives 50.4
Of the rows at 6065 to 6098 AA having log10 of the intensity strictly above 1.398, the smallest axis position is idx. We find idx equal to 6066.01 AA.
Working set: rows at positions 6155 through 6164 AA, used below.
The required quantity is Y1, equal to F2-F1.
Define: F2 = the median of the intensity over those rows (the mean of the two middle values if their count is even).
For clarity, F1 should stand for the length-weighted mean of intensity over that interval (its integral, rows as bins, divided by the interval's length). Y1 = 1.2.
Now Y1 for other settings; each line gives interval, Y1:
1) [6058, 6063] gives 0.4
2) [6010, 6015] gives 0.1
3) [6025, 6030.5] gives -0.3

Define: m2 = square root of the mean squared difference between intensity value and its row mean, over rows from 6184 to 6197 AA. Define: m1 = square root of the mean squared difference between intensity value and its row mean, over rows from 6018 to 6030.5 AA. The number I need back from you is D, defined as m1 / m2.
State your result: 1.4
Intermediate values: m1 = 1.08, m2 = 0.8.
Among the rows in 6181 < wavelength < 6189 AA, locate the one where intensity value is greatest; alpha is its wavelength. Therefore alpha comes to 6184.48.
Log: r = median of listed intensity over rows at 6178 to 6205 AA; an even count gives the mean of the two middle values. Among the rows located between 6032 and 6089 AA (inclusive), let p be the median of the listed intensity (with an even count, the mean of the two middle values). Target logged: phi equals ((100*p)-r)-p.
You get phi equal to 2519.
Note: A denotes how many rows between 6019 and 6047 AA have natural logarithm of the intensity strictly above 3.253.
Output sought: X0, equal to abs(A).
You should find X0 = 11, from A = 11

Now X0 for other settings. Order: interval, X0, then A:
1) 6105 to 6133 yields 11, 11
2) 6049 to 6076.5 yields 8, 8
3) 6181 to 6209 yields 4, 4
